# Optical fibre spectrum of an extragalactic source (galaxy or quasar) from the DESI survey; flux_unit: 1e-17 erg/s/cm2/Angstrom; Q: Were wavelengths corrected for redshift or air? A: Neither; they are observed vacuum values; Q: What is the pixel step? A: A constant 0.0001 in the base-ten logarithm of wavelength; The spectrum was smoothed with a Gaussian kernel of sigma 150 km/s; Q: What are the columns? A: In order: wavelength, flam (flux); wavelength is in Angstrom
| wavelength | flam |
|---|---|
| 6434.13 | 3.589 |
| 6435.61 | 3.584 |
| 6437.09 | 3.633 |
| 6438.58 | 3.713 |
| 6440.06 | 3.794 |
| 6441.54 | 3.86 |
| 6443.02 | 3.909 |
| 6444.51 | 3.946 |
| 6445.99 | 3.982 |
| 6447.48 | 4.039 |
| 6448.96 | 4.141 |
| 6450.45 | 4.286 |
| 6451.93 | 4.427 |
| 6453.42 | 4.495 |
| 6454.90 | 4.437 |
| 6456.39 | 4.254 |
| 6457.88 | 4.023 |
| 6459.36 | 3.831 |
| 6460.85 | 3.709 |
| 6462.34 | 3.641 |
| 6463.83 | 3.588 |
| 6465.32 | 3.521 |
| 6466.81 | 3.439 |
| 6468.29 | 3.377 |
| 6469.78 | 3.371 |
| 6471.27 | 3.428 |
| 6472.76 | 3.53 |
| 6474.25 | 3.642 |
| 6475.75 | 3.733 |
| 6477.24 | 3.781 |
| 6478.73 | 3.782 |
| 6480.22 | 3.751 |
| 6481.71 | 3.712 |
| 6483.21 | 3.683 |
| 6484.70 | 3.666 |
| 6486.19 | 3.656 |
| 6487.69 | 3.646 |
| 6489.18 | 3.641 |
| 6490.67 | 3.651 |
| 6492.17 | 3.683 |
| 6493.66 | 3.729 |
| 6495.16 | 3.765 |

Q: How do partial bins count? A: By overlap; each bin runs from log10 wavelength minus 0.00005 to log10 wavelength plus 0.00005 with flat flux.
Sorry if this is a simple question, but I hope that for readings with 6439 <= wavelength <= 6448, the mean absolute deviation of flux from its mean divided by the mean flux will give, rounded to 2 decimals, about 0.02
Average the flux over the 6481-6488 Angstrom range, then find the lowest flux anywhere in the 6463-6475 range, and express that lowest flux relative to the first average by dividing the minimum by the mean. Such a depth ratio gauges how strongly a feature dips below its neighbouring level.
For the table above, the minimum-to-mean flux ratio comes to 0.92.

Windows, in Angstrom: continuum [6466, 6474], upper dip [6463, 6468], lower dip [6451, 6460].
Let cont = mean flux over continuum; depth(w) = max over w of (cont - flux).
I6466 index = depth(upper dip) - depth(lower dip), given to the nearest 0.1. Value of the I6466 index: 0.4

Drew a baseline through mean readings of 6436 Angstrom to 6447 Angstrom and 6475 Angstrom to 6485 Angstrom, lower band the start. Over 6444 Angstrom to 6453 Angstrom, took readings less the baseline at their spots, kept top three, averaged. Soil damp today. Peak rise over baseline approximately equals 0.5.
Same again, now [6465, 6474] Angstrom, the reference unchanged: -0.3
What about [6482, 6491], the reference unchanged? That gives 0.0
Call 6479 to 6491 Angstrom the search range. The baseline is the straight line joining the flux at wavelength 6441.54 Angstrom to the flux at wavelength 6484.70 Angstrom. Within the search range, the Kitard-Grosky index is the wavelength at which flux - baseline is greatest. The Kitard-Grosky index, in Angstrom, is 6480.22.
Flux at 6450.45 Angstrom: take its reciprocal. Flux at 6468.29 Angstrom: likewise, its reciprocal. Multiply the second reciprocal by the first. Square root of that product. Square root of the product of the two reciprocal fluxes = 0.263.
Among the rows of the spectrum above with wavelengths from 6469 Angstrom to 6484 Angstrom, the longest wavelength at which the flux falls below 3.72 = 6483.21 Angstrom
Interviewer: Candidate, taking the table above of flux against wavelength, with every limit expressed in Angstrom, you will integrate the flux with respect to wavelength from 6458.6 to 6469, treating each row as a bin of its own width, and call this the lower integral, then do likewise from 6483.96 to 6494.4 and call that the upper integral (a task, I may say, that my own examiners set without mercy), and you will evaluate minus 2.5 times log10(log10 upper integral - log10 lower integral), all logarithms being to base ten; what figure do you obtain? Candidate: 4.9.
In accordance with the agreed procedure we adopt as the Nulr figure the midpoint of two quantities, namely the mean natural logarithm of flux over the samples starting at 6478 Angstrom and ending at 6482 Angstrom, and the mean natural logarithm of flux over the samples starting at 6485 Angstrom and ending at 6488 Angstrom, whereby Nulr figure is 1.31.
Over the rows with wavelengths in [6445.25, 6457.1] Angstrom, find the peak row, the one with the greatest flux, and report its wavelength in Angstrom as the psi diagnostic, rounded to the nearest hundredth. 6453.42 Angstrom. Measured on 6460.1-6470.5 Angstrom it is 6460.85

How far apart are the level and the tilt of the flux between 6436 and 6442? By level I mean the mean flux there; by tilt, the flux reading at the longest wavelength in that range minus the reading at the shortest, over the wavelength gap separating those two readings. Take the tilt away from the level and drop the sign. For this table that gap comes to 3.7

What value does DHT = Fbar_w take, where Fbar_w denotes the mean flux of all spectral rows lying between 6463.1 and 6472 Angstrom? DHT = 3.5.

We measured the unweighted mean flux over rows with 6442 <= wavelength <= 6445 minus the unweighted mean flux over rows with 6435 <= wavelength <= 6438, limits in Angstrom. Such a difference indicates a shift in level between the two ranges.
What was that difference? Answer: 0.3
